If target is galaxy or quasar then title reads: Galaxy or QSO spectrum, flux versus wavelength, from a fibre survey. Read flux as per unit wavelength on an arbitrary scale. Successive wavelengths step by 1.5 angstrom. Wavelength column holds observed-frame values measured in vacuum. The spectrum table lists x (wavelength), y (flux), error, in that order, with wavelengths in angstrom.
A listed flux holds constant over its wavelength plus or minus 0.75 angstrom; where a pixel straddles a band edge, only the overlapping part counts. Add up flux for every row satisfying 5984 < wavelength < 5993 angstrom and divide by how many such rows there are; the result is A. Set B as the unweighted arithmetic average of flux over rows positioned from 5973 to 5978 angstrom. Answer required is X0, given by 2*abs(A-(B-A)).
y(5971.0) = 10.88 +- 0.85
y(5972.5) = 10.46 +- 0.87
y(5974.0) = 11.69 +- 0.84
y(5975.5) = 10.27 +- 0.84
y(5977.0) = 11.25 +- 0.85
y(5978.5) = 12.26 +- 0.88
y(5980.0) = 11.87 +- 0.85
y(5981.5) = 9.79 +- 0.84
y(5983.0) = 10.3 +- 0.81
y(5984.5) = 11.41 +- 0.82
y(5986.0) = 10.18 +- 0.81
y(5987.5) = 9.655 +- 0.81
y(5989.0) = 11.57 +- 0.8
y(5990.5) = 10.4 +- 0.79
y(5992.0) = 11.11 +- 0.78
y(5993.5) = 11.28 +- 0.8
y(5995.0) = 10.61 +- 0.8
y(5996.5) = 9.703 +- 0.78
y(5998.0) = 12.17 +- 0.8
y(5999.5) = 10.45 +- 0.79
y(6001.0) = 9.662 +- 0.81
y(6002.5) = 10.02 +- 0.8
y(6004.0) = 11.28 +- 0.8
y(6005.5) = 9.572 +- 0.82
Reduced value 20.7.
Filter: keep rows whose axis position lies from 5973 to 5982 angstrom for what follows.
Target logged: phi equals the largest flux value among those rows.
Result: 12.26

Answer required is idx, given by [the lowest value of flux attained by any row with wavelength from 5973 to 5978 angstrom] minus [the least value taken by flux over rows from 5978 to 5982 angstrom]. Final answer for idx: 0.5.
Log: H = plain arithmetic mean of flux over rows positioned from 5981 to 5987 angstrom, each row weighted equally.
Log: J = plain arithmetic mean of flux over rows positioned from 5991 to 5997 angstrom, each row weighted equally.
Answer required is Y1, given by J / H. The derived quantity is 1.02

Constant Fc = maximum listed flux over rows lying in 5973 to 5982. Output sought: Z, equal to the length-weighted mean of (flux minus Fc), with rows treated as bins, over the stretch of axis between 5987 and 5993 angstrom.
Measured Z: -1.51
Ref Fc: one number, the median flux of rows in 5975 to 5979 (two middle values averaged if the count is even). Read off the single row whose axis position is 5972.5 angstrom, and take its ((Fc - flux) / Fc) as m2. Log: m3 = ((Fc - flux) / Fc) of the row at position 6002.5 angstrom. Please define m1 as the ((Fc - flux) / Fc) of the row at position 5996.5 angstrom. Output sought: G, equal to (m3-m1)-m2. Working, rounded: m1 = 0.14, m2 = 0.07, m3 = 0.109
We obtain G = -0.10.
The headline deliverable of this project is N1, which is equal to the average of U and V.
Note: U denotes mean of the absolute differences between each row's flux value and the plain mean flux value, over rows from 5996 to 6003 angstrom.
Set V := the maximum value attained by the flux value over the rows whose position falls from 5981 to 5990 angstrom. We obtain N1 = 6.15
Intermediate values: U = 0.73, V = 11.57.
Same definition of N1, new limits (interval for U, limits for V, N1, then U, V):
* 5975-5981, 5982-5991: 6.11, 0.65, 11.57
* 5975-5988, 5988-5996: 6.19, 0.82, 11.57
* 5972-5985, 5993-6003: 6.45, 0.74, 12.17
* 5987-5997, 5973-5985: 6.43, 0.60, 12.26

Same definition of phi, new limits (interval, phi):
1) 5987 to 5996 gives 11.57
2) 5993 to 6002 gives 12.17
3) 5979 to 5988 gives 11.87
